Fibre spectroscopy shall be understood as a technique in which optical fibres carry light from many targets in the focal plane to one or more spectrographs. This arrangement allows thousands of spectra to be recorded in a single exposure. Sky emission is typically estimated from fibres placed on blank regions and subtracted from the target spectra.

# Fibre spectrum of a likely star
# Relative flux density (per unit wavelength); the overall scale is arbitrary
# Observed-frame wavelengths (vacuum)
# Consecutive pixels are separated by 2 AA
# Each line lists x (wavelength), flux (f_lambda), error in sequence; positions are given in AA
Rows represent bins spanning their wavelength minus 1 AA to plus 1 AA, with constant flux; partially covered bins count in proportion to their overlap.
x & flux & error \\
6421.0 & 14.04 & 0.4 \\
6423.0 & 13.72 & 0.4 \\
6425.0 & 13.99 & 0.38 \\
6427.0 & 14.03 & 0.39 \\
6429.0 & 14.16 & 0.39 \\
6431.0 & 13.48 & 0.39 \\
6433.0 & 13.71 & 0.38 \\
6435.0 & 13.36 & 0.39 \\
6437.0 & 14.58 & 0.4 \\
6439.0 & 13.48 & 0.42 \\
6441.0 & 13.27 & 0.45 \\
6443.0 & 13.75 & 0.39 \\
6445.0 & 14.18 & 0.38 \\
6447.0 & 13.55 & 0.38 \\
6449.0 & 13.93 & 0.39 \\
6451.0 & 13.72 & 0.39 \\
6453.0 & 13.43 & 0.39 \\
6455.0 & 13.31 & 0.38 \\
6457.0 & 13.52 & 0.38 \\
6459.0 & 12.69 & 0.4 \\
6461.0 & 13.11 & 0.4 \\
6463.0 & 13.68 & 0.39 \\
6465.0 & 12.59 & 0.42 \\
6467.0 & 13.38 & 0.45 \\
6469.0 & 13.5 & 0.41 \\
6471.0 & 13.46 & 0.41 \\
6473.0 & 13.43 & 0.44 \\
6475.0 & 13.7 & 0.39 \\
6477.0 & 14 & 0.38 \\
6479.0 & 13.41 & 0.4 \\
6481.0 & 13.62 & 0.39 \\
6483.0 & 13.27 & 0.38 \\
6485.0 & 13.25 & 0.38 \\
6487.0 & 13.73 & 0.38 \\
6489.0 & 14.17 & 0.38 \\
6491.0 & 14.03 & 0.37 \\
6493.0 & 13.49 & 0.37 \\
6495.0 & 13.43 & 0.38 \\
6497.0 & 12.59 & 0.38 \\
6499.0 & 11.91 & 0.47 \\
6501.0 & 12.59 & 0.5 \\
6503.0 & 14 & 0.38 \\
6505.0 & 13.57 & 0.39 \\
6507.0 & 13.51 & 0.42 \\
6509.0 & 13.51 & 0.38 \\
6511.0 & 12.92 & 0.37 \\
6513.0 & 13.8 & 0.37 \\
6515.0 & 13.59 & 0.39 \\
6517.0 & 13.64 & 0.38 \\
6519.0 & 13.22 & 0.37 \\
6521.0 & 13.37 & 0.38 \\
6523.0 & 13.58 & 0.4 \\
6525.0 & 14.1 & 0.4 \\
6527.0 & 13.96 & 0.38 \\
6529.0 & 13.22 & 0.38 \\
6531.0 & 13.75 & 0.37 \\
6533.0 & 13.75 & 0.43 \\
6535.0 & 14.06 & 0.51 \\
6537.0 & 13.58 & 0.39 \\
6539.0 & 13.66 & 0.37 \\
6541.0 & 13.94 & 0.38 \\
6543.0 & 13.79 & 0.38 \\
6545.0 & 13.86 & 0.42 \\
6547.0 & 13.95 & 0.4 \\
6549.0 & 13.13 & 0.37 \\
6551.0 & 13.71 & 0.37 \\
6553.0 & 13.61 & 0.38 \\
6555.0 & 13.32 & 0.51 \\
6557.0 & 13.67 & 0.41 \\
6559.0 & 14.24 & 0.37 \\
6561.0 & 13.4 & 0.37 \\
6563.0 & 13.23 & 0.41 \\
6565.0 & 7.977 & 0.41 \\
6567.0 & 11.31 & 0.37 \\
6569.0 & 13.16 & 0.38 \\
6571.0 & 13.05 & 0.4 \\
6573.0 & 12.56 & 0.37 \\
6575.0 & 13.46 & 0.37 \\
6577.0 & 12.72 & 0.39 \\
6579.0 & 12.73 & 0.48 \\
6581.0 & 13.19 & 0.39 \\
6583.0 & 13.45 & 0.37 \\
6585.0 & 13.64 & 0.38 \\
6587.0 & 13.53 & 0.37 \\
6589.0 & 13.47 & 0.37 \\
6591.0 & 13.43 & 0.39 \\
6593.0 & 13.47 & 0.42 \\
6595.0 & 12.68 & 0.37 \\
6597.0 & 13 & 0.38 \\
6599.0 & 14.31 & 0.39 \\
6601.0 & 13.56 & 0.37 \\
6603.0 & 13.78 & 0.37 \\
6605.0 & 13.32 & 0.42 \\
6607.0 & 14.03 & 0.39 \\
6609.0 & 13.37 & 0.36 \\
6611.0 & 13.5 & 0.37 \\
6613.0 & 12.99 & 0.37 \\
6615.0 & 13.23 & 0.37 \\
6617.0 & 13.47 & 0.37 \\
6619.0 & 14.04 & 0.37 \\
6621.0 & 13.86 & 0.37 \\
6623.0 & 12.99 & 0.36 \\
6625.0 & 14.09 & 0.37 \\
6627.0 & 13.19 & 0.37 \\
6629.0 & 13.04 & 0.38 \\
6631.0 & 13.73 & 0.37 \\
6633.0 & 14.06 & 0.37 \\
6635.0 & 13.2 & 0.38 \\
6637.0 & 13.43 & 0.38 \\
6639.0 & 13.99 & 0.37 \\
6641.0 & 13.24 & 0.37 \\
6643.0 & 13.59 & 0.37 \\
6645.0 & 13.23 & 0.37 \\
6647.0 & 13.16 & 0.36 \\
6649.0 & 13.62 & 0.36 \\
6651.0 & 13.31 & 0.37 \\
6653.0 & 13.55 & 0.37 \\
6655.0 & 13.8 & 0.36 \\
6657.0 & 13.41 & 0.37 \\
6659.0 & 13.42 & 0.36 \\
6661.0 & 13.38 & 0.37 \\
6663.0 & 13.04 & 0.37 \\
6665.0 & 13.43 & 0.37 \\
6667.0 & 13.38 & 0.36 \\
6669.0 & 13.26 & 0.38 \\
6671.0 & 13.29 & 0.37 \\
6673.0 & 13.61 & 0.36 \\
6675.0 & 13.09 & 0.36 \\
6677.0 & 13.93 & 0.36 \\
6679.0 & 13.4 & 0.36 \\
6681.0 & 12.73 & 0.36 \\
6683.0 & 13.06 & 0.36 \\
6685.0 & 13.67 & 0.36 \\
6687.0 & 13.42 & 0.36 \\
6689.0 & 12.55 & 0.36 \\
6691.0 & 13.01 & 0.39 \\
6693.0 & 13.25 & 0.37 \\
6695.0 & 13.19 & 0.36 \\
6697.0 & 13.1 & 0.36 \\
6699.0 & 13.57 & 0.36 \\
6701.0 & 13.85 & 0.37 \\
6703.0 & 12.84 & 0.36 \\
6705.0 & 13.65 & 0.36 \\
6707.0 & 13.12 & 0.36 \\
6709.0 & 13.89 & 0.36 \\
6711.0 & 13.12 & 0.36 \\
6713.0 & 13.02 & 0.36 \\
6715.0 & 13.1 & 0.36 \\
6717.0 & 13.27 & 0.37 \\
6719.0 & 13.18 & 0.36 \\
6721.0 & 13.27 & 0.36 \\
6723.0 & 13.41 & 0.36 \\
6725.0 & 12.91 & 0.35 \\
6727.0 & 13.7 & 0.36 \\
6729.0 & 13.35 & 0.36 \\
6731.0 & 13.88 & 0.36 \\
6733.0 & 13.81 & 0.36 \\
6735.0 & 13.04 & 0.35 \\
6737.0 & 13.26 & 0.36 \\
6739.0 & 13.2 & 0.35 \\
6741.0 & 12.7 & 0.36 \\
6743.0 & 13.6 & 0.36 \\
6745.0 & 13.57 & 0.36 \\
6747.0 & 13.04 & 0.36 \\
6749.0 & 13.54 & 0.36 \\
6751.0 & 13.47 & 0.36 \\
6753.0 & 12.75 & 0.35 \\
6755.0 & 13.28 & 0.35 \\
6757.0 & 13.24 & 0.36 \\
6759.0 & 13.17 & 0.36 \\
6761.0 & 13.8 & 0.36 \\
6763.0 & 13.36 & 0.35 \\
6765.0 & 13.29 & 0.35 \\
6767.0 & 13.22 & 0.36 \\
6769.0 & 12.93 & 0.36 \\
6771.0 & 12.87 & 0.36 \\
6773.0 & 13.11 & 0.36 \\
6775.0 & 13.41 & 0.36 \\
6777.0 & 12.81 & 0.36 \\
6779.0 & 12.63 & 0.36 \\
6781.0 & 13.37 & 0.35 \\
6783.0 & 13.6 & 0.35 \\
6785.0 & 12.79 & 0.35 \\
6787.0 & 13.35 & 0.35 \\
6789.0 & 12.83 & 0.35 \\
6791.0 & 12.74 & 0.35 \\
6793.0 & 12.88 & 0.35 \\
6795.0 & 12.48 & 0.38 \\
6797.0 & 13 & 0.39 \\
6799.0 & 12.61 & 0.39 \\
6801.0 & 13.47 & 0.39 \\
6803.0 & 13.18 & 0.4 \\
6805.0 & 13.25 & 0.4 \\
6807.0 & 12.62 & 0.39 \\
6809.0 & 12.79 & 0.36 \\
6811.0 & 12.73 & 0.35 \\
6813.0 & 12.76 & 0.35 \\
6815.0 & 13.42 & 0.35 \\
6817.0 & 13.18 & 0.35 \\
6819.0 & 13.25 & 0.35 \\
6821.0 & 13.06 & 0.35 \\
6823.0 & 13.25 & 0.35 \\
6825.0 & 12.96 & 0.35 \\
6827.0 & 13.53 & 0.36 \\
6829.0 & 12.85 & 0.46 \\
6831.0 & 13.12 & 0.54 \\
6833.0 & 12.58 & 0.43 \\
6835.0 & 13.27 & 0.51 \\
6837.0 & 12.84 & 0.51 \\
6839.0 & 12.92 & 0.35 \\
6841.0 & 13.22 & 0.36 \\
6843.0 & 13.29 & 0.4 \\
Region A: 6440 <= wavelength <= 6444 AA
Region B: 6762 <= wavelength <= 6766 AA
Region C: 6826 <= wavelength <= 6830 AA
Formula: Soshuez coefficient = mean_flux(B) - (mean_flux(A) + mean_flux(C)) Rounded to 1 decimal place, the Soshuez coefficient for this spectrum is -13.4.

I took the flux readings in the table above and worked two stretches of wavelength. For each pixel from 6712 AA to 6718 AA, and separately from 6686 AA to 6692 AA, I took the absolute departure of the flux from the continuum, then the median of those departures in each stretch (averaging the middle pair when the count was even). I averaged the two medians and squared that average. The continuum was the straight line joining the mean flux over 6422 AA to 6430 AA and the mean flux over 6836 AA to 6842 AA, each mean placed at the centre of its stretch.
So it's 0.07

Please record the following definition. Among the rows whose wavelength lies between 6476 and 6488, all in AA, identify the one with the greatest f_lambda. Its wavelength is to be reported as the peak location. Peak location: 6477.0 AA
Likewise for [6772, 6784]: 6783.0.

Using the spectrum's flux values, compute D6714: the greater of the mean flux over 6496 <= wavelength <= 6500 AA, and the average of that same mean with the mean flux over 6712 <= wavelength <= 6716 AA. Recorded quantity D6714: 12.7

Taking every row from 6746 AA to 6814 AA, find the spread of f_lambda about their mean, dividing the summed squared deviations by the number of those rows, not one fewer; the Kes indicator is 0.33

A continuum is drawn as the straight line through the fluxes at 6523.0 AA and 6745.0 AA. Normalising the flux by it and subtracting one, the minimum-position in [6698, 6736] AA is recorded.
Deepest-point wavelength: 6703.0 AA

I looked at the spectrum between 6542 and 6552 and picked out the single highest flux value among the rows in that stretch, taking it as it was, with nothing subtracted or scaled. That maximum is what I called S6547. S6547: 13.95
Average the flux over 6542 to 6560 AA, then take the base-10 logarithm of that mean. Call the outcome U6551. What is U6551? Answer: 1.14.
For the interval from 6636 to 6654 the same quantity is 1.13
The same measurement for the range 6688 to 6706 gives 1.12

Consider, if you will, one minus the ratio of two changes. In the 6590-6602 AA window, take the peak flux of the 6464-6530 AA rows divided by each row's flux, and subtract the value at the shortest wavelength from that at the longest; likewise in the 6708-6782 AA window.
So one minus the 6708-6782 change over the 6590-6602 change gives 4.9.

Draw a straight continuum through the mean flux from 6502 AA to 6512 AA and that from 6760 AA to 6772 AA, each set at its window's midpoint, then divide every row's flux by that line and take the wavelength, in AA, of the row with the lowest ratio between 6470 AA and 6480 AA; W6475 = 6479.0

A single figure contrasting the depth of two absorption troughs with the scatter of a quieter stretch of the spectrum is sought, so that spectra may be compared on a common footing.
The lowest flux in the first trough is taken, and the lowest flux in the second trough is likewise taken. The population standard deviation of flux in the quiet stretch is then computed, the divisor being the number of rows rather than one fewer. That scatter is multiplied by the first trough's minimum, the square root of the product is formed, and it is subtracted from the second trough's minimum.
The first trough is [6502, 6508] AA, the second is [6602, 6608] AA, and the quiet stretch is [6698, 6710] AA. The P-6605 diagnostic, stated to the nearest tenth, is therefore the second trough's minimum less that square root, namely 11.0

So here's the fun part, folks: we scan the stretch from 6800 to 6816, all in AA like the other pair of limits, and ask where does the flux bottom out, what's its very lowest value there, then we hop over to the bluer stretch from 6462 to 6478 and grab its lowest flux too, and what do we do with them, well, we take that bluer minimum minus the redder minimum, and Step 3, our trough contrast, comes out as 0.0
